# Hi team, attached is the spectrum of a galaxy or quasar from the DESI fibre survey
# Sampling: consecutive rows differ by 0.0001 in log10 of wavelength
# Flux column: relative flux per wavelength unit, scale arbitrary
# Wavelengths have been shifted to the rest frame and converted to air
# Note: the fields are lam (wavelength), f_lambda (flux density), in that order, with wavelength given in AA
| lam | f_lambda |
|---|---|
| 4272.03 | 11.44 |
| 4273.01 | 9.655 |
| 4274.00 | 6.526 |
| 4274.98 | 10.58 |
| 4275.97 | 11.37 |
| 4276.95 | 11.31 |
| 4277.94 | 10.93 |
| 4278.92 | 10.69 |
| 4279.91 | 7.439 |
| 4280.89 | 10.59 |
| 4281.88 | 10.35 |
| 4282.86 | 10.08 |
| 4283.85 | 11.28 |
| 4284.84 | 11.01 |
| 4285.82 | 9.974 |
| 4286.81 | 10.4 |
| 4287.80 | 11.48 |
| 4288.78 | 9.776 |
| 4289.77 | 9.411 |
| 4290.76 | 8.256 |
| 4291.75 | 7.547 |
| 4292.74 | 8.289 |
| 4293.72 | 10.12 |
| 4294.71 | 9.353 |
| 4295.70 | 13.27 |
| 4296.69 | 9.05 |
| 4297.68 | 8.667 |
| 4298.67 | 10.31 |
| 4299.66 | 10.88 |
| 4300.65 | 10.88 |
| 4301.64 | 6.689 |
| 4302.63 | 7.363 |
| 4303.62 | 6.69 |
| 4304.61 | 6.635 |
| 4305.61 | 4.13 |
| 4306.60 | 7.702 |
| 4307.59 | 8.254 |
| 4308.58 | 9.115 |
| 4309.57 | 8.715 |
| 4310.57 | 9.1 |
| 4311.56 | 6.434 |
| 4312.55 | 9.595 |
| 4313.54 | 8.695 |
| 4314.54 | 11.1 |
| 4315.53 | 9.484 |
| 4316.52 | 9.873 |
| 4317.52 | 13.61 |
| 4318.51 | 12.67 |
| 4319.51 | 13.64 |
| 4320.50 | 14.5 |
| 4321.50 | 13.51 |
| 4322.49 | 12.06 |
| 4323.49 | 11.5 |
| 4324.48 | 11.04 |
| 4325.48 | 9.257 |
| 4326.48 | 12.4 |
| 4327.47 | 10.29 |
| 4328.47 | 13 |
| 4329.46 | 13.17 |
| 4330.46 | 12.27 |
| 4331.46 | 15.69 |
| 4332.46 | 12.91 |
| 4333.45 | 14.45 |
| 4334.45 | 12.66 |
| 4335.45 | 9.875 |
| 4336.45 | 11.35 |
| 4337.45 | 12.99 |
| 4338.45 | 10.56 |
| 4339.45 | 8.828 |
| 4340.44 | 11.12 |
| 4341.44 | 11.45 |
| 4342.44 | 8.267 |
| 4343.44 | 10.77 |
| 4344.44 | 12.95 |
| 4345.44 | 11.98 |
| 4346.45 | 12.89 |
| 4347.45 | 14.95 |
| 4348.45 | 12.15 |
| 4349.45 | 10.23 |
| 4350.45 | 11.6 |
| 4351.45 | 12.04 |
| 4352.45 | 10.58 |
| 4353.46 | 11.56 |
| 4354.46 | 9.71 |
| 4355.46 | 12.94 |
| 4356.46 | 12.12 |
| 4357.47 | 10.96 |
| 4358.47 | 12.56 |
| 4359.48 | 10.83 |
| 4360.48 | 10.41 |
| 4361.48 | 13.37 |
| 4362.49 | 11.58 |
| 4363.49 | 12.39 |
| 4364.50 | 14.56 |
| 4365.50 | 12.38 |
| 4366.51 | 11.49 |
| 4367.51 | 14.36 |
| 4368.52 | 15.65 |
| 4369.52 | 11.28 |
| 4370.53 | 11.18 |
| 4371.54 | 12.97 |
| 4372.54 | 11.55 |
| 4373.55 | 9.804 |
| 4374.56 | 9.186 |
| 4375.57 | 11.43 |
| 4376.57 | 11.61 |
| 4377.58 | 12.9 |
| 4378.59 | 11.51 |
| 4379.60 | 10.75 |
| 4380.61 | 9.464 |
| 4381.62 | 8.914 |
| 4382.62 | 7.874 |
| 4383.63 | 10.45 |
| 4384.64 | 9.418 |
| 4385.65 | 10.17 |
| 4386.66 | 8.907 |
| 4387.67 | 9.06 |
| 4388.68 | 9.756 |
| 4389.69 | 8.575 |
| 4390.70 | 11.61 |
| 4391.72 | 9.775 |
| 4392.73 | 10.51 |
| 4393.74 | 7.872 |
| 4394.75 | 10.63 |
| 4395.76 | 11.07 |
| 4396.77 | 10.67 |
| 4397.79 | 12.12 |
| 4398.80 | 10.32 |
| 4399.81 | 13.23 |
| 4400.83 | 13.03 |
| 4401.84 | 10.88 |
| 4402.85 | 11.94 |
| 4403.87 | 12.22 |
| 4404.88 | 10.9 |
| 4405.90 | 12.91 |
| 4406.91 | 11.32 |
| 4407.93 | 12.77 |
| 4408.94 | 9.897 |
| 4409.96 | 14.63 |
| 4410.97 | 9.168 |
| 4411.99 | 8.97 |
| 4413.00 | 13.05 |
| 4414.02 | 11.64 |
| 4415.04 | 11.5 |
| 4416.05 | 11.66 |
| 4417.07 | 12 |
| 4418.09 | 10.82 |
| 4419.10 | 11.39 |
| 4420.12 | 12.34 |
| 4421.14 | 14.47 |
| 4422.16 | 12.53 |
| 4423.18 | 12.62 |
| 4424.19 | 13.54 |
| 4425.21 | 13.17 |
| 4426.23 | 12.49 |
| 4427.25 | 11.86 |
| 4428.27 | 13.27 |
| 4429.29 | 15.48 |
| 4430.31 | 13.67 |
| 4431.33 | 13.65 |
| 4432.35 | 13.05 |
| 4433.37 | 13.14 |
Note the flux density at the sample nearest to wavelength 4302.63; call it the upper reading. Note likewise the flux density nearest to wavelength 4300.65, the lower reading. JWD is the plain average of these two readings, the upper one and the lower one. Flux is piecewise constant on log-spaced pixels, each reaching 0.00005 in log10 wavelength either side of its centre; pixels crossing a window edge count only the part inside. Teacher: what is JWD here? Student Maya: 9.1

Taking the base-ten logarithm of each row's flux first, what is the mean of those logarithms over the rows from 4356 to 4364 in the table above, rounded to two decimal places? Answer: 1.07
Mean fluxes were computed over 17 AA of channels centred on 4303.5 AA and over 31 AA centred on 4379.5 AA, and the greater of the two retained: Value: 10.8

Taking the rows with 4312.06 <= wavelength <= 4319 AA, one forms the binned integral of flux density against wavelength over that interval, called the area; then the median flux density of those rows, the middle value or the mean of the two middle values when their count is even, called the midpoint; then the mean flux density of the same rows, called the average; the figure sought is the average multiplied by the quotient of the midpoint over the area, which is 1.4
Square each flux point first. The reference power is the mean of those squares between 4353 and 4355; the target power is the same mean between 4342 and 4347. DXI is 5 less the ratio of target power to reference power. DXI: 3.8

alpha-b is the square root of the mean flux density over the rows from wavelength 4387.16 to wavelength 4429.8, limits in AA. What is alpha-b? 3.41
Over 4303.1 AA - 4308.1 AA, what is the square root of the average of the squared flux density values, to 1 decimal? 6.8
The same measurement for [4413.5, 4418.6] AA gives 11.5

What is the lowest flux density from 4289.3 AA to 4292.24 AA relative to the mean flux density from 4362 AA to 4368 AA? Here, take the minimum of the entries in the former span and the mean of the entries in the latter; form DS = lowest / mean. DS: 0.59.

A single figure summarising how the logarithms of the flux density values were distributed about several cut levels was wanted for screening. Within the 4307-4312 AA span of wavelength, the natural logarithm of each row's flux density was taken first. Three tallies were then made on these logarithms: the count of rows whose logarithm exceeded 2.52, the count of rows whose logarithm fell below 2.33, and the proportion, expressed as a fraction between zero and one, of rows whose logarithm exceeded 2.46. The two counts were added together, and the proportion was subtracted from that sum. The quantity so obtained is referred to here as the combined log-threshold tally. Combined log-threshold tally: 5.0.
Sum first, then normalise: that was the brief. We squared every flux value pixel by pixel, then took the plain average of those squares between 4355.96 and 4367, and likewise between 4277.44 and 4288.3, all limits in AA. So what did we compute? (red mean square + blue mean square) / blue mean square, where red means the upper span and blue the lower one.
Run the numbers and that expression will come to 2.35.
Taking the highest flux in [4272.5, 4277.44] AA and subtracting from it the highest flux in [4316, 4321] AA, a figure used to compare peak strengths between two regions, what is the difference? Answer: -3.1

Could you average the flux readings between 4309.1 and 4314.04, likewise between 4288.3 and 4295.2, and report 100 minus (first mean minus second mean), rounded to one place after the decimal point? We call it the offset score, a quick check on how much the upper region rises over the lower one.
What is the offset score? 100.5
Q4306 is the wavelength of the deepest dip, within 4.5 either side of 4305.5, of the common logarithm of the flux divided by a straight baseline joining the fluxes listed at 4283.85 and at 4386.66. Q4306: 4305.61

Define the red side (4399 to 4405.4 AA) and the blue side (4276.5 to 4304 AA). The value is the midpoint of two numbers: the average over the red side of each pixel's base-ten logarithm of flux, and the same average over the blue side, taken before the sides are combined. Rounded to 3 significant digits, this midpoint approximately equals 1.03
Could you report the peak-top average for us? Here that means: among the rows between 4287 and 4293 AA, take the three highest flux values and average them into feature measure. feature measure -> 10.2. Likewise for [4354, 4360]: 12.5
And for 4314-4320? 13.3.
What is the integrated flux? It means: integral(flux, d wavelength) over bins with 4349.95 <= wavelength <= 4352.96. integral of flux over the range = 34.3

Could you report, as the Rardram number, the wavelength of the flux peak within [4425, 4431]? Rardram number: 4429.29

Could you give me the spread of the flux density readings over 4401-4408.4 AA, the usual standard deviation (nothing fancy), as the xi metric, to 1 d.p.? 0.8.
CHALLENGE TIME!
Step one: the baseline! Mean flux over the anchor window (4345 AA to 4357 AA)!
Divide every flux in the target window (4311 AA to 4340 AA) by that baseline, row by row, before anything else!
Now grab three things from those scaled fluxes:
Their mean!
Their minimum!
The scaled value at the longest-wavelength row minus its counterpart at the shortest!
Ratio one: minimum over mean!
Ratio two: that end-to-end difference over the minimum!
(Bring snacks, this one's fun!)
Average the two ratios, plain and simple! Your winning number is 0.46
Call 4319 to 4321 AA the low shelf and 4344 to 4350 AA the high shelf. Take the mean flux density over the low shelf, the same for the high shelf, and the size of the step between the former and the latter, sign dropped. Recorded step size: 1.5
